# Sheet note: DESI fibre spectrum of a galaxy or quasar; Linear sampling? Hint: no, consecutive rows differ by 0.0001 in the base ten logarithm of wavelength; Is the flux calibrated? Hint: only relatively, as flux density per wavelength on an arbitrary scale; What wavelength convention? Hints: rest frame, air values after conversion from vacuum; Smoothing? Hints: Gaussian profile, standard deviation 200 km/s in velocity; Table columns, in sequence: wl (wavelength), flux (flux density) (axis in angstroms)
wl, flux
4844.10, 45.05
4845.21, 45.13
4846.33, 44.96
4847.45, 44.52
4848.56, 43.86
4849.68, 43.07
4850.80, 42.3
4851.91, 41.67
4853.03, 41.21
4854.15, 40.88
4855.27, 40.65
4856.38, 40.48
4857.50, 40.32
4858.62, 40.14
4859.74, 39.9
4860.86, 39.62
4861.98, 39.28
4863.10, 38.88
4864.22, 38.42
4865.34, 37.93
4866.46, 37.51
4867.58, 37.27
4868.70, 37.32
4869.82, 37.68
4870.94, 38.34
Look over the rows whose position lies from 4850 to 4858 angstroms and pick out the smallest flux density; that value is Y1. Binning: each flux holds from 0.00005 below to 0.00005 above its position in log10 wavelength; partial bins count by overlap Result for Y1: 40.32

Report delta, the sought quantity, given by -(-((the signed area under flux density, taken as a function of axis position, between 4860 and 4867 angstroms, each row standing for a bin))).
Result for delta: 271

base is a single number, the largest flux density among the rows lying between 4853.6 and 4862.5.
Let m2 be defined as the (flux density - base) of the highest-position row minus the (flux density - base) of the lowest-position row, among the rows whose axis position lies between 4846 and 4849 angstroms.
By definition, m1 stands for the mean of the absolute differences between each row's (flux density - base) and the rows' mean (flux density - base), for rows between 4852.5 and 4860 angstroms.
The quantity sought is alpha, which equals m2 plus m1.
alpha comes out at -0.8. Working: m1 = 0.3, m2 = -1.10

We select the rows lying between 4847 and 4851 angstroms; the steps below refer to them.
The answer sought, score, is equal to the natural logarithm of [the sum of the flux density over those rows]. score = 5.16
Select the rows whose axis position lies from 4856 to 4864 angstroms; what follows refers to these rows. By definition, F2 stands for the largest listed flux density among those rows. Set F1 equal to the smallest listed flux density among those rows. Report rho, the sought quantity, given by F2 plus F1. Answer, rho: 79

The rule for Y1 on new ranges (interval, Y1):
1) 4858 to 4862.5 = 39.28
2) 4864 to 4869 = 37.27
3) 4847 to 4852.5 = 41.67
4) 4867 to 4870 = 37.27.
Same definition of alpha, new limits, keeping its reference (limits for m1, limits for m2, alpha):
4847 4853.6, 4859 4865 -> -0.4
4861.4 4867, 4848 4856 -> -2.7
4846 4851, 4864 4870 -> 0.1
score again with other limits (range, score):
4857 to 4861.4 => 5.08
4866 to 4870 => 5.01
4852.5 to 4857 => 5.10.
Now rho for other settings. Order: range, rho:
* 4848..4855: 85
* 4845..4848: 90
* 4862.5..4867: 76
